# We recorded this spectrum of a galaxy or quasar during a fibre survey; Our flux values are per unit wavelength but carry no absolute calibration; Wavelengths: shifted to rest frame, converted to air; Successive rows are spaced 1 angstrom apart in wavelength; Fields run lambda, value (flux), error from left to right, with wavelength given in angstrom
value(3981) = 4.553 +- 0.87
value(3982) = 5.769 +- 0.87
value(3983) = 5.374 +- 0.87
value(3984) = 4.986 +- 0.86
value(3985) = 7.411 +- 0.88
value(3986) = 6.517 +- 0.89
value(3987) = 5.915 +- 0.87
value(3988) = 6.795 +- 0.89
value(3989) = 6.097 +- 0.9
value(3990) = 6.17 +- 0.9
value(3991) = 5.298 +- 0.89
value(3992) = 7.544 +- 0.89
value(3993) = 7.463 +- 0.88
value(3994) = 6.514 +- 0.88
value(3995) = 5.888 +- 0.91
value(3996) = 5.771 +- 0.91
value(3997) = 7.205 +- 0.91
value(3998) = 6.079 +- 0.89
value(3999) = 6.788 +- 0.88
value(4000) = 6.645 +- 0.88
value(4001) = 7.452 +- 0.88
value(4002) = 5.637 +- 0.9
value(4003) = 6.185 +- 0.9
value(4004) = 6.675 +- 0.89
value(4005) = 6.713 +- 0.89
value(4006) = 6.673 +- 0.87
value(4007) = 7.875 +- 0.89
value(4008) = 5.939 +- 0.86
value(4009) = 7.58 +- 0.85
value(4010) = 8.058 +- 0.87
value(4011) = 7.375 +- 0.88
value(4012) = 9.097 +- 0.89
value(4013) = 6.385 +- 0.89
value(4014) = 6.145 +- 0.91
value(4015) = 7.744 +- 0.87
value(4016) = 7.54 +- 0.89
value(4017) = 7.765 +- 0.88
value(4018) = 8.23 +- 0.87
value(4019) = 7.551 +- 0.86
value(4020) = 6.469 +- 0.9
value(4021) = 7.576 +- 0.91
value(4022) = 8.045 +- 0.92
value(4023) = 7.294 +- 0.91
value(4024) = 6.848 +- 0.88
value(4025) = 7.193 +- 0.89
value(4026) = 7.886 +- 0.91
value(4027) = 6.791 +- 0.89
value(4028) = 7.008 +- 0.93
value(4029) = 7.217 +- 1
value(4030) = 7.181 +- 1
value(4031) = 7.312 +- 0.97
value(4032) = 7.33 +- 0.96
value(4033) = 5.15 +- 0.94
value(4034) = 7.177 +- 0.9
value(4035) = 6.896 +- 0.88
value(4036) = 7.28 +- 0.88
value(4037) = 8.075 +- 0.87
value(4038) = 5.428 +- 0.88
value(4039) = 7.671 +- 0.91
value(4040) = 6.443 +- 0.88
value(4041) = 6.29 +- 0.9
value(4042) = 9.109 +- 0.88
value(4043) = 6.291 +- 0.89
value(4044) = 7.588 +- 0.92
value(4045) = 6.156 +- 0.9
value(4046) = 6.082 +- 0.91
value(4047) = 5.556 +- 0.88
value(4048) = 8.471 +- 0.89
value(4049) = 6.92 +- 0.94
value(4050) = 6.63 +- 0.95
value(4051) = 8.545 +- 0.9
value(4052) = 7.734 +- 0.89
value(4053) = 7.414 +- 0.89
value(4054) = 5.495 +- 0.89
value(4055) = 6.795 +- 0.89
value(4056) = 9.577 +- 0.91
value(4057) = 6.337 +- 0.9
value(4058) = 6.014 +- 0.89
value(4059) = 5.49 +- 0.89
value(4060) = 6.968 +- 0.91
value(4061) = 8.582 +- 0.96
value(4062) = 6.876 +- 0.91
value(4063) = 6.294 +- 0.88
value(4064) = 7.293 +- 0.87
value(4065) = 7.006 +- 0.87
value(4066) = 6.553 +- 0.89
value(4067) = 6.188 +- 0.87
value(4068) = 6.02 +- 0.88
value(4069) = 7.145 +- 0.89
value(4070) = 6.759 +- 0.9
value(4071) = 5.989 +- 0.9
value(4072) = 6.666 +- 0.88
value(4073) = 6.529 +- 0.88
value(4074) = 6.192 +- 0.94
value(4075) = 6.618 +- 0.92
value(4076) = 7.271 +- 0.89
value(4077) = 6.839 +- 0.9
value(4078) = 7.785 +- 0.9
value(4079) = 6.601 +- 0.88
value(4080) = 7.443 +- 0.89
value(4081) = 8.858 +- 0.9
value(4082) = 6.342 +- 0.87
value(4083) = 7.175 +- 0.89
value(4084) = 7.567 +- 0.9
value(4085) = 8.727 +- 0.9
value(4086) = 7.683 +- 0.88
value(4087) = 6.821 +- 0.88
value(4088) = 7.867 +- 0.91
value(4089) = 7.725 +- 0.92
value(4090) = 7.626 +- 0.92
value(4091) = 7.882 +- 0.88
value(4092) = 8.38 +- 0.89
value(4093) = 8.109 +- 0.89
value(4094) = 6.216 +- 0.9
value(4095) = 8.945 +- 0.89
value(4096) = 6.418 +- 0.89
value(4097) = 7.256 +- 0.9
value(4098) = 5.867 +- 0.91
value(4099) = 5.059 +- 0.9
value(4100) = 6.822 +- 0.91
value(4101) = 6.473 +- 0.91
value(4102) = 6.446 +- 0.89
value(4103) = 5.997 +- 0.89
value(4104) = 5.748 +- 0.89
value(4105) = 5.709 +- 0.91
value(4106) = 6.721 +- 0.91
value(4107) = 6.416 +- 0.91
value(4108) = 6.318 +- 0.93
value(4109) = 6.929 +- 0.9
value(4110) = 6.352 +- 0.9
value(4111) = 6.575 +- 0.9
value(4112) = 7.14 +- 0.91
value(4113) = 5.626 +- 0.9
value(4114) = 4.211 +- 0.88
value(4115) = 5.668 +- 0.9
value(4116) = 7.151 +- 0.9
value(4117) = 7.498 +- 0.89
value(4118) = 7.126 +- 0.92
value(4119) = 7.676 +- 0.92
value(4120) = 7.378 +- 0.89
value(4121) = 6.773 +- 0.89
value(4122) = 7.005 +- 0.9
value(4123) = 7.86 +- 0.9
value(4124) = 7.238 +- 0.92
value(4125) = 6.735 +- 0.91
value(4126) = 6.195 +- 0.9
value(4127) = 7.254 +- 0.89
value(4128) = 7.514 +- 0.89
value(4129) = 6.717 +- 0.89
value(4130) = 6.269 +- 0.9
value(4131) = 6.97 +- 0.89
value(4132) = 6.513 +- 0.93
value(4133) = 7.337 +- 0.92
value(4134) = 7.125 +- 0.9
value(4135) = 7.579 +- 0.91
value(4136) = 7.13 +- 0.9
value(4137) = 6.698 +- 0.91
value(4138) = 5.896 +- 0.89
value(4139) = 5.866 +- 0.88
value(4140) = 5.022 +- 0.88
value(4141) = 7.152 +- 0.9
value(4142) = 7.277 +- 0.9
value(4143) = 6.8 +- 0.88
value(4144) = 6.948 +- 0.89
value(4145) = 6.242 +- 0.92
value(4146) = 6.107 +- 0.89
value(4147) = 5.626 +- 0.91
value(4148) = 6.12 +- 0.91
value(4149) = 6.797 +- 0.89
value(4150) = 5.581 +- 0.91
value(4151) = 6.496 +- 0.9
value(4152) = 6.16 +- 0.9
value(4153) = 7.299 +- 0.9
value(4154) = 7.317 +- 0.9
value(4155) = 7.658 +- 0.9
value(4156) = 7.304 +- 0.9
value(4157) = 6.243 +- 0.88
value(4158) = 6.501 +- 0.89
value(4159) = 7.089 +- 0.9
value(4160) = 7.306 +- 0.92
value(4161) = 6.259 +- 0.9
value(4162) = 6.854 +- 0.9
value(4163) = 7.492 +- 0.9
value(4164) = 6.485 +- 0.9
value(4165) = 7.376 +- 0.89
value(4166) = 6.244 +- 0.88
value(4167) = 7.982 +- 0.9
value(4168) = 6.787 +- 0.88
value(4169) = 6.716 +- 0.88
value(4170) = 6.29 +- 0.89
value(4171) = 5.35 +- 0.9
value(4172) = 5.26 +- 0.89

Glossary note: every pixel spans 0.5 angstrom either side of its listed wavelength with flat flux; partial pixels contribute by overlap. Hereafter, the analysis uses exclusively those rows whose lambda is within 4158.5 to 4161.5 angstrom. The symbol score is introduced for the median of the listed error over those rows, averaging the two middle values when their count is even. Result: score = 0.900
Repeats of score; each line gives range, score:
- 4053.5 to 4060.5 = 0.890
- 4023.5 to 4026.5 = 0.890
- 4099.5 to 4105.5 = 0.900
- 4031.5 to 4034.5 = 0.940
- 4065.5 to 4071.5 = 0.890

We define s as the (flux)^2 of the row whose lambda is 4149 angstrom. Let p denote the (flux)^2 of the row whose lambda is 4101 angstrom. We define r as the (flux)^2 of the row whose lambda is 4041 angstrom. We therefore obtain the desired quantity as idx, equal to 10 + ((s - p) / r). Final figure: 10.1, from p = 42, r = 40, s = 46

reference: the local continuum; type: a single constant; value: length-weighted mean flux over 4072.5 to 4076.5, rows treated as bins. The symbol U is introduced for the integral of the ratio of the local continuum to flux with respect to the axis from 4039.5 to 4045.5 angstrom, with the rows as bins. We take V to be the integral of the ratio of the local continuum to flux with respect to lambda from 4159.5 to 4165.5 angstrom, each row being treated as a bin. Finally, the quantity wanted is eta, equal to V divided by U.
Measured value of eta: 1.0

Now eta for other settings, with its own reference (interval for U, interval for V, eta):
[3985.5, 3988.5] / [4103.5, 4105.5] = 0.7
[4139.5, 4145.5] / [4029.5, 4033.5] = 0.7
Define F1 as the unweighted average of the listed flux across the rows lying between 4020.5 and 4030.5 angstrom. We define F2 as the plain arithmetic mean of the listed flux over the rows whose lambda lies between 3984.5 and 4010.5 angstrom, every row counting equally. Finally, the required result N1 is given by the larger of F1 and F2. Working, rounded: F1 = 7.3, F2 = 6.65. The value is 7.30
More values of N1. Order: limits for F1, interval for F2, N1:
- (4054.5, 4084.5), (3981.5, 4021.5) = 6.93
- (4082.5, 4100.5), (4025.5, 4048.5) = 7.34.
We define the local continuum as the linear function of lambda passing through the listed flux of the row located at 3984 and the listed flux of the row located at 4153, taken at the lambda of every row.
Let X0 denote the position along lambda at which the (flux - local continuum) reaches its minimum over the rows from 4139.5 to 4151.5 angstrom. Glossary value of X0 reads 4140 angstrom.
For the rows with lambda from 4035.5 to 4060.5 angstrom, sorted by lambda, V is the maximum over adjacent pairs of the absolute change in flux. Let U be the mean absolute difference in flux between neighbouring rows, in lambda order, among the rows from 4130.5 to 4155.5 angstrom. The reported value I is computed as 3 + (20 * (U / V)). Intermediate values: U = 0.58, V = 3.2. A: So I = 6.6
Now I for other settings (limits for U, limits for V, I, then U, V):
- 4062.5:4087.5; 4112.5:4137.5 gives 13.3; 0.77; 1.5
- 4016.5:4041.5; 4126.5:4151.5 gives 10.7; 0.82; 2.1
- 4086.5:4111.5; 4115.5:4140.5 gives 17.3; 0.76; 1.1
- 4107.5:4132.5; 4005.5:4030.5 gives 8.1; 0.69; 2.7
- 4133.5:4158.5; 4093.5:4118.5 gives 7.3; 0.58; 2.7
